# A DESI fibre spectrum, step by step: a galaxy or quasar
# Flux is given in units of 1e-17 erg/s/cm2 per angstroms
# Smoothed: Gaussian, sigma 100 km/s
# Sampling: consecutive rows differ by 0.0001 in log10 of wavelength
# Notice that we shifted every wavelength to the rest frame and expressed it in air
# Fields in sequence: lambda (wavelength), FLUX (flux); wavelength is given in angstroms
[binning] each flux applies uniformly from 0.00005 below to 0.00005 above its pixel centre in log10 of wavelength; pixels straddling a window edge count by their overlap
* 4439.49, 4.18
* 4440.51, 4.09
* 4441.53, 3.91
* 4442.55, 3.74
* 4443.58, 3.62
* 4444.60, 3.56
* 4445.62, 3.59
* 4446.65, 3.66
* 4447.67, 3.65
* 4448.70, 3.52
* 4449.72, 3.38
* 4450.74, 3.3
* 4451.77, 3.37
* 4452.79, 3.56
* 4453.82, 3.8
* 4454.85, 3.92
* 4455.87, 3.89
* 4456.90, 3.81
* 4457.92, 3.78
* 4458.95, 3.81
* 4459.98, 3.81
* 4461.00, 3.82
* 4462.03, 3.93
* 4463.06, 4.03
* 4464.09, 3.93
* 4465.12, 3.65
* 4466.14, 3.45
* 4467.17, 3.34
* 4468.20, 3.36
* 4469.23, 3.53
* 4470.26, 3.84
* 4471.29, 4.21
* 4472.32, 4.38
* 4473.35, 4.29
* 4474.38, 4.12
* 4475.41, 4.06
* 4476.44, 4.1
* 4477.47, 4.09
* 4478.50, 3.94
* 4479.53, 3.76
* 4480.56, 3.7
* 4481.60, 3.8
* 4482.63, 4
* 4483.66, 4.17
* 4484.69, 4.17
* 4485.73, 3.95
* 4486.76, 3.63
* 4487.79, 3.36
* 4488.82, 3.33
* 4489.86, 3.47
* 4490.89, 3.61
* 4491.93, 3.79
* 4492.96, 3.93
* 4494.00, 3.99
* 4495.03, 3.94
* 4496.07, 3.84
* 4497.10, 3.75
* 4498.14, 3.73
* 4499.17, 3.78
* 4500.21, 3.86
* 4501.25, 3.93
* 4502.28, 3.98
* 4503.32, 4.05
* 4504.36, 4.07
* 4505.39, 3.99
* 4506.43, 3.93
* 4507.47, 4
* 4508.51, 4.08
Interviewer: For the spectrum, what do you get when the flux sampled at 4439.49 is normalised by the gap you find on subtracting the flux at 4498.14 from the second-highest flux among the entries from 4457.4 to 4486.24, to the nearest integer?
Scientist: 7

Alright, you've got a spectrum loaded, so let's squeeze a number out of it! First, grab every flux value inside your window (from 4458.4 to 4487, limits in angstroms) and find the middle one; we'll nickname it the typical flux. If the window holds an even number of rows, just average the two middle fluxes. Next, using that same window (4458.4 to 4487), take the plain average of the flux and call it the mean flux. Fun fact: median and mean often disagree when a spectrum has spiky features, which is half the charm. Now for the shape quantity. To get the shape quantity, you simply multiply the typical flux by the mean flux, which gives 15.3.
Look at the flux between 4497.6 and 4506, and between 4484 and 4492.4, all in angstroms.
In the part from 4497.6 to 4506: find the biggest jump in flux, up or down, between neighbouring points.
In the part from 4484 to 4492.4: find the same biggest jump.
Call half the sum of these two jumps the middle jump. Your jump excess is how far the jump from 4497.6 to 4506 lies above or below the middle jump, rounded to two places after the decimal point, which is -0.12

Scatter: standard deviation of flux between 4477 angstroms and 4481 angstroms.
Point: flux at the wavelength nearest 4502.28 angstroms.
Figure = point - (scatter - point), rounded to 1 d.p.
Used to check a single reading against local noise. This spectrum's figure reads 7.8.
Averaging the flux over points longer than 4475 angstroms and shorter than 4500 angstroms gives 3.83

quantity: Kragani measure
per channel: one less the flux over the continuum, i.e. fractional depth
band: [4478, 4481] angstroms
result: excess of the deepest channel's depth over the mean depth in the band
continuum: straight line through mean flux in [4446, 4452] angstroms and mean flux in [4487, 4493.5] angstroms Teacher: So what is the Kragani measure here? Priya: 0.029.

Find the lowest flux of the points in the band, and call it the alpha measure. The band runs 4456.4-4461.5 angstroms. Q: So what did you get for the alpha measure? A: 3.78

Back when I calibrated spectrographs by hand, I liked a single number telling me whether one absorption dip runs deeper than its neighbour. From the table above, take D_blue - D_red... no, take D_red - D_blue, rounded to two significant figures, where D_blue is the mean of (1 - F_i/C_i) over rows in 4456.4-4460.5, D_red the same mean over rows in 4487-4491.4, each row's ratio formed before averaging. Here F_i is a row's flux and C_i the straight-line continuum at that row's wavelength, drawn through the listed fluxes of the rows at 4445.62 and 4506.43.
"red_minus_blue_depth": 0.14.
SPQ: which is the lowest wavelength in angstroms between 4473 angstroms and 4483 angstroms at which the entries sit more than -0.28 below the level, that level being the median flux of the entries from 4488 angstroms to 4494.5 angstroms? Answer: 4478.50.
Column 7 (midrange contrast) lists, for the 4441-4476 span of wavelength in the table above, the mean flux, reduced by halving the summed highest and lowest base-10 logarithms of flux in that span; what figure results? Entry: 3.17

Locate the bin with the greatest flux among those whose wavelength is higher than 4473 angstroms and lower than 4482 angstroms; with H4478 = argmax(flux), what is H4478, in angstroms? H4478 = 4473.35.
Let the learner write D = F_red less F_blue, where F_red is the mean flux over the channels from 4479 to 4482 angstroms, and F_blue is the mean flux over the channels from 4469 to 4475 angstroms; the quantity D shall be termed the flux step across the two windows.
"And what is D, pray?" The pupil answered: -0.3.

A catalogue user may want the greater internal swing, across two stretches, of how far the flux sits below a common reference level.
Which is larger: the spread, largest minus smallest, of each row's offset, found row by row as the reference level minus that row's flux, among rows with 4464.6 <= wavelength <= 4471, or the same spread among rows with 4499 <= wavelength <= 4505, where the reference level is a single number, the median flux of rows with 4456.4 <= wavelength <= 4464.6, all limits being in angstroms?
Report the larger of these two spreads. 0.50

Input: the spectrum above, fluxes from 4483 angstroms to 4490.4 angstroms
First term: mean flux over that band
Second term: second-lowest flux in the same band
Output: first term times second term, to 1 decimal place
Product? 12.5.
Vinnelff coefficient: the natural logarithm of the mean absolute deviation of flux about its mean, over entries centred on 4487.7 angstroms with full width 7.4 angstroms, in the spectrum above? -1.4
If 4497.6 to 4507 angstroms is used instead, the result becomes -2.4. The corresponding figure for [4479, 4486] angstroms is -1.9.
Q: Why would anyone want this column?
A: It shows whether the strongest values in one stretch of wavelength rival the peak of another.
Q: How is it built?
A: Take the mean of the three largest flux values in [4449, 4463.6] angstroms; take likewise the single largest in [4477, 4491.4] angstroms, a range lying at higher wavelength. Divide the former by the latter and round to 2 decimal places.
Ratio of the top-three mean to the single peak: 0.95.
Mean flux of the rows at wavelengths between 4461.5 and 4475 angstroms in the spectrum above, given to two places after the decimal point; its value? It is 3.85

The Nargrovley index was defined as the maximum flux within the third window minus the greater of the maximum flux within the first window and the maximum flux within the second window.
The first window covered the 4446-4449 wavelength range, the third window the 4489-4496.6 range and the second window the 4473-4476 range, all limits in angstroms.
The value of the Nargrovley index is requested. -0.30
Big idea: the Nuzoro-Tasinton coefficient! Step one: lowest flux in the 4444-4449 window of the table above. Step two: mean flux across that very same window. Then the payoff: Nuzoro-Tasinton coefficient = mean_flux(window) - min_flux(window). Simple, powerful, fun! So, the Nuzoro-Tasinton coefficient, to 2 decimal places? 0.08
